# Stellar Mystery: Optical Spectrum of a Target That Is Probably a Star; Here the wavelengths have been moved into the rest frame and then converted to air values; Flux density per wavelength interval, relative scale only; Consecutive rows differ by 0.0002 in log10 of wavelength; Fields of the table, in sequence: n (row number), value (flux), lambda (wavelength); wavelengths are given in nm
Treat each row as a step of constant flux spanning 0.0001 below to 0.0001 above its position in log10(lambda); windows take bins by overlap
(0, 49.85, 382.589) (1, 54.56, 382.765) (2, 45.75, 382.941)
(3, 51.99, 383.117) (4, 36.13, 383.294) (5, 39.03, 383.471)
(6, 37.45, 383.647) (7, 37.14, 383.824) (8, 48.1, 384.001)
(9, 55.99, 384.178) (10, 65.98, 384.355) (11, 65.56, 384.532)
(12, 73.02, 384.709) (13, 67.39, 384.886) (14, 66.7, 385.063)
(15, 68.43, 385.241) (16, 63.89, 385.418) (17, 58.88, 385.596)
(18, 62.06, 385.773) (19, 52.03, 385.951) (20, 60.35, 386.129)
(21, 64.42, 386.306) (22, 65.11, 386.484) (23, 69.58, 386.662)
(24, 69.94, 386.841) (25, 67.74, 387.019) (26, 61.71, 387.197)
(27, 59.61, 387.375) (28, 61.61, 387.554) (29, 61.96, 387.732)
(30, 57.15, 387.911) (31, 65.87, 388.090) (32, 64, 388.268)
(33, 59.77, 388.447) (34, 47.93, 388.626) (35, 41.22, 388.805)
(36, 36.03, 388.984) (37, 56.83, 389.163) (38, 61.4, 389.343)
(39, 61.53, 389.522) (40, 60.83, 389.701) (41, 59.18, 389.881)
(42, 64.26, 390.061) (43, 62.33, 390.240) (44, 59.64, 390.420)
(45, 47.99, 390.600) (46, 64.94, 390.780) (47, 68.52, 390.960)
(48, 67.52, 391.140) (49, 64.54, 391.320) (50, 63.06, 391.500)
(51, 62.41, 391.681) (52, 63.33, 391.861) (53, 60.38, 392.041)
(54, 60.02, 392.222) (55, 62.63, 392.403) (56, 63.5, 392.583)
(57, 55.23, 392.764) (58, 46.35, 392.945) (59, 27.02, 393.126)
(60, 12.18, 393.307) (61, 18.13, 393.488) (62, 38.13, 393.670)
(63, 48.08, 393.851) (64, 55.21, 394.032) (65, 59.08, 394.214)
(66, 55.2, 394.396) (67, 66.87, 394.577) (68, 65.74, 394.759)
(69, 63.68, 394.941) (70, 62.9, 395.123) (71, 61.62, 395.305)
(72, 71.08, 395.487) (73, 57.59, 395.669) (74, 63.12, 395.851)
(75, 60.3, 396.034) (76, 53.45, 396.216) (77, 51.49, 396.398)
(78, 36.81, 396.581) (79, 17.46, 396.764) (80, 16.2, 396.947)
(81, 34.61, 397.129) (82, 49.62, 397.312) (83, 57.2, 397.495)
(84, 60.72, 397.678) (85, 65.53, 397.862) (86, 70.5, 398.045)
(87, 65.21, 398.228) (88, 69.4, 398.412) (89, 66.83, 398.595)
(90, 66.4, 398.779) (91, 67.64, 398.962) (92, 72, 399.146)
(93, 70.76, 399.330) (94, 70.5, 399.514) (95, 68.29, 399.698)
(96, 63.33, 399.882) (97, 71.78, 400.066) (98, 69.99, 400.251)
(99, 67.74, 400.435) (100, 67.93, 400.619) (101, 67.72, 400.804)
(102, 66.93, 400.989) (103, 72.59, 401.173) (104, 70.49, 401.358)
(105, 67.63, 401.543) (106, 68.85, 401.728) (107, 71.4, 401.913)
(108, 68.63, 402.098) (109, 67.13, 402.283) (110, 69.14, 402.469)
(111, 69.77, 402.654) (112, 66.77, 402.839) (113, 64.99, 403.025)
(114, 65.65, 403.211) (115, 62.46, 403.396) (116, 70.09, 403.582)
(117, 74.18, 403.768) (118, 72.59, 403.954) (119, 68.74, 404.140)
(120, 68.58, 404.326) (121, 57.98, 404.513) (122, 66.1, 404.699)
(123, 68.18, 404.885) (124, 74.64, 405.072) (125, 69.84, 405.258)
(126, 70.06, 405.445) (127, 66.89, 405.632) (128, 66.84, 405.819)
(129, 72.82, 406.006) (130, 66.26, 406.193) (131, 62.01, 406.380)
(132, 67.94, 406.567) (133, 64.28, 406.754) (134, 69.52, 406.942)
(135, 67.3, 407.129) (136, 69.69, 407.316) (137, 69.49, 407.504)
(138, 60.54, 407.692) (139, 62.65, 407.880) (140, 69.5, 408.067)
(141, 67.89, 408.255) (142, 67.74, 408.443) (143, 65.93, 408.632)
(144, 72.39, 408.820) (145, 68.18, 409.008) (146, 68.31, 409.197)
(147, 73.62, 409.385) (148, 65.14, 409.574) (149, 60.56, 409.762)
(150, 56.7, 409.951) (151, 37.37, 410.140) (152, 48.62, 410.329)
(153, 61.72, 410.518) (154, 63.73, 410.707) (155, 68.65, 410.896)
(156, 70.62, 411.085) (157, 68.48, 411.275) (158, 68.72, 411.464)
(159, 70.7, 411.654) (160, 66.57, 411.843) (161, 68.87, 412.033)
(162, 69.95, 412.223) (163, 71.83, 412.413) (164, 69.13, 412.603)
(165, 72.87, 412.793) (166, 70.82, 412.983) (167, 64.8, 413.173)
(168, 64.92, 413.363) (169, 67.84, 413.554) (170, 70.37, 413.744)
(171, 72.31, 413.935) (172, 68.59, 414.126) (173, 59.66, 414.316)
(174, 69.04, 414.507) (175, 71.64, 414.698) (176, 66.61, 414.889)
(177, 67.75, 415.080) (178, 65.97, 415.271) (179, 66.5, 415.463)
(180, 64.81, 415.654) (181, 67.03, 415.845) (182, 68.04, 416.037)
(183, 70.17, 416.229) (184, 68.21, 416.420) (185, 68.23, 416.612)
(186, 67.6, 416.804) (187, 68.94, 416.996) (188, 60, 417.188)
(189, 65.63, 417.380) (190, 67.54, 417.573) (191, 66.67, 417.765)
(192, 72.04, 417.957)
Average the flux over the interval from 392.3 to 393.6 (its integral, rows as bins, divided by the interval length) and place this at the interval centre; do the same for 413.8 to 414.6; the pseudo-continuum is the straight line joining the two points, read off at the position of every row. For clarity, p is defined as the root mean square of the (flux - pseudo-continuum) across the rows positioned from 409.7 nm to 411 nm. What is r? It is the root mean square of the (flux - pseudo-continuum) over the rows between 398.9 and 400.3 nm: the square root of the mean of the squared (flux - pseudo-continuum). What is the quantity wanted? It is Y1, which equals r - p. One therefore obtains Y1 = 9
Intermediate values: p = 11.3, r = 20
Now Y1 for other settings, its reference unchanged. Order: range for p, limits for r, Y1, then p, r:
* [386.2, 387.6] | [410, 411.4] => -20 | 31.9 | 11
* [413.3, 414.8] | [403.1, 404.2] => 11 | 3.9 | 15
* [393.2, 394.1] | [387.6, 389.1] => 4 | 18.0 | 22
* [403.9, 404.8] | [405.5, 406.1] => -1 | 12.7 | 12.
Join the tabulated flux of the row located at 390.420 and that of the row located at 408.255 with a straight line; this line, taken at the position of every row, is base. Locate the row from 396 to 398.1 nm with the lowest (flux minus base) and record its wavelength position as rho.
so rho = 396.947 nm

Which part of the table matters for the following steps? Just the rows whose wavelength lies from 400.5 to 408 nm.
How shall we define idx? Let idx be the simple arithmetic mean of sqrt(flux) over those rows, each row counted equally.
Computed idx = 8.24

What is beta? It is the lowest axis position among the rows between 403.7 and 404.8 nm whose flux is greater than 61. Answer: 403.768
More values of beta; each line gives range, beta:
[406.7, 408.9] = 406.754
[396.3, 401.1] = 397.862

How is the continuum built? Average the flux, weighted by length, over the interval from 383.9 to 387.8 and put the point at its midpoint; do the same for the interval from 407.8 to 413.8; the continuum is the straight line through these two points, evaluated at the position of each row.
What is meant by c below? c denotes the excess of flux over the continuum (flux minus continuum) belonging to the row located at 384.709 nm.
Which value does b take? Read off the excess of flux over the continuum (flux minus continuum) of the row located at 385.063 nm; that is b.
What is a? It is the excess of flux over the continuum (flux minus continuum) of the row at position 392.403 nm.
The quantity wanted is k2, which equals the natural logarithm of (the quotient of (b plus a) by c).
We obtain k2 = -1.4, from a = -1.3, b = 4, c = 10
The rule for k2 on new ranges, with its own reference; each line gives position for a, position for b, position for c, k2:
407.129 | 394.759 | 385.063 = -0.1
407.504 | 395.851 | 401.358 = -0.8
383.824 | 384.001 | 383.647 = 0.5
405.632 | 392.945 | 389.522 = 2.1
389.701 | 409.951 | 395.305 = 1.5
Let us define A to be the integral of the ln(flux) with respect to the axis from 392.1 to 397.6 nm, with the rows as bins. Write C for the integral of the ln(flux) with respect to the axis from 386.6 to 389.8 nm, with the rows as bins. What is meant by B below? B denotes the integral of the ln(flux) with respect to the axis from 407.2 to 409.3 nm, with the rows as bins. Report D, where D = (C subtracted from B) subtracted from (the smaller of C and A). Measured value 17.2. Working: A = 21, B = 8.8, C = 13.0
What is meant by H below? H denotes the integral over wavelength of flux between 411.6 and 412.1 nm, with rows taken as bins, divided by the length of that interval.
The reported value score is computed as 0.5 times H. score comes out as 34.3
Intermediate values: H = 69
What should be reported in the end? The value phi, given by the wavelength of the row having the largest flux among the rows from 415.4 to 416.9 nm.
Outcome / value 416.229 nm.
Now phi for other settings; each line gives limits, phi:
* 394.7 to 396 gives 395.487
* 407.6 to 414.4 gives 409.385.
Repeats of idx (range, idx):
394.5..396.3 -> 7.91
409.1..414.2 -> 8.11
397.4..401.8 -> 8.23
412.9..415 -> 8.24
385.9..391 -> 7.71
